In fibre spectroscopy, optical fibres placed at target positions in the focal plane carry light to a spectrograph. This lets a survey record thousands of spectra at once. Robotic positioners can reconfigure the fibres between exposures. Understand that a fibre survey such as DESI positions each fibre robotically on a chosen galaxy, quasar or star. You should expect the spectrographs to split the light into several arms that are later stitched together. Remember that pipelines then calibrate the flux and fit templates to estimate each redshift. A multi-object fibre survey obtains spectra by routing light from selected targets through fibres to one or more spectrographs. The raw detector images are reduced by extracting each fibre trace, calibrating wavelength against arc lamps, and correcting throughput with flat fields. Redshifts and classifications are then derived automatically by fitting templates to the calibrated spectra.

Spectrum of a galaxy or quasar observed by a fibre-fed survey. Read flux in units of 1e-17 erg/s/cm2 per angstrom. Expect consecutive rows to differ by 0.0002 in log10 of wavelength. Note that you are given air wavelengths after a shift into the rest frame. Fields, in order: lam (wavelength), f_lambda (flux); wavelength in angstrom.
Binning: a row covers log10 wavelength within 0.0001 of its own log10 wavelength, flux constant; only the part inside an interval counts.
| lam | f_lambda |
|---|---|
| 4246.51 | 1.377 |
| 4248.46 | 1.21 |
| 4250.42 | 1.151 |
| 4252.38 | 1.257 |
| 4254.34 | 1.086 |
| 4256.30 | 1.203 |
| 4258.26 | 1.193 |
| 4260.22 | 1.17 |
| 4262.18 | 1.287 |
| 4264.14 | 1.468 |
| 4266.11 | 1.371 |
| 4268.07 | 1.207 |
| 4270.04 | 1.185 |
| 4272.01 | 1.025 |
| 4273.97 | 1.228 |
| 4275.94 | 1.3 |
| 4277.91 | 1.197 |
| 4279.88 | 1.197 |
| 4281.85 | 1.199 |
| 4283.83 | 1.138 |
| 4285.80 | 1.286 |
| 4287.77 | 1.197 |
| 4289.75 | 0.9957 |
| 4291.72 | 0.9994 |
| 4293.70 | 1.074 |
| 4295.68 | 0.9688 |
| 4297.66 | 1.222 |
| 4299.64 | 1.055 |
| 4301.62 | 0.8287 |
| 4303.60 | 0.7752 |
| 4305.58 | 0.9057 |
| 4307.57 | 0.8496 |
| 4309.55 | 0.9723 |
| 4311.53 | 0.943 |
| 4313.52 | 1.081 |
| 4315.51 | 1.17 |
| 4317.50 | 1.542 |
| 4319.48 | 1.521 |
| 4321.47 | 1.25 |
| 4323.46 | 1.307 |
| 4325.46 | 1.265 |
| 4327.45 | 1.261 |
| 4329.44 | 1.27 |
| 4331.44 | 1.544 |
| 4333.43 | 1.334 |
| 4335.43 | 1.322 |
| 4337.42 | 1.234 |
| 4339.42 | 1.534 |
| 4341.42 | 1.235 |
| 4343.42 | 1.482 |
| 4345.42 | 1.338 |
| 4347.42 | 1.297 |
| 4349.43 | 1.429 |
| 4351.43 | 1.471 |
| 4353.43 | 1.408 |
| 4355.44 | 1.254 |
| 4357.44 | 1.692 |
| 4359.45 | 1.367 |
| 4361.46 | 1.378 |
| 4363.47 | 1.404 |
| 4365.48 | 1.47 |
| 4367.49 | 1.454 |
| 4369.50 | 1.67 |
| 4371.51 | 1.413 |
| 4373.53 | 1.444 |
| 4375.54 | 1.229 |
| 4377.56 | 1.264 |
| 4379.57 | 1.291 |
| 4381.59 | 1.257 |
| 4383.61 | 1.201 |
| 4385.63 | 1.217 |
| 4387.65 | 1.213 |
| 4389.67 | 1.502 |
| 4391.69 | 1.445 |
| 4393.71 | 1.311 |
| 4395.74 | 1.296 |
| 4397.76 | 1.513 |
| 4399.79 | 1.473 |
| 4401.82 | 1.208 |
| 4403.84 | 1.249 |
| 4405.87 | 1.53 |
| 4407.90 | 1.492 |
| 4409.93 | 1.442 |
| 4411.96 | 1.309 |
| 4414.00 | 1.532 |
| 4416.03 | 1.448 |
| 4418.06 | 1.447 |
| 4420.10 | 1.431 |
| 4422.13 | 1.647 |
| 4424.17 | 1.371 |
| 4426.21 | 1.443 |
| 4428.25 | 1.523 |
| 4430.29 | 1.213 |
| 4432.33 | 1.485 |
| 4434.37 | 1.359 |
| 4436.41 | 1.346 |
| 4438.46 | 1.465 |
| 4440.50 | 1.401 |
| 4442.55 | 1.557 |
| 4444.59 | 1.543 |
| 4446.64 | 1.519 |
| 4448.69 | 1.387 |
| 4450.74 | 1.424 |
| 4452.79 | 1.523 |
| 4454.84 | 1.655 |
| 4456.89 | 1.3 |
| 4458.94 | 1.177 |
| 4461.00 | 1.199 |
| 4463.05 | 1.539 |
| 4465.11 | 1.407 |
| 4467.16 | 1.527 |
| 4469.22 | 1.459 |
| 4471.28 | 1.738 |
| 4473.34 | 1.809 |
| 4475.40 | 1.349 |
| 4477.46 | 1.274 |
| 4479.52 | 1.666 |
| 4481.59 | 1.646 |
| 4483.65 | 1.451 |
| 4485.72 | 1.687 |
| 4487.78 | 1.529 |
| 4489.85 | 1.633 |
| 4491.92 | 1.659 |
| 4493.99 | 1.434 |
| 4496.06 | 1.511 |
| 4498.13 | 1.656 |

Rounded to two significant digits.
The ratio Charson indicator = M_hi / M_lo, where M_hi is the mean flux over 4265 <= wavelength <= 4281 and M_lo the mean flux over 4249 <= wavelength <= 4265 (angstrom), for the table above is 0.99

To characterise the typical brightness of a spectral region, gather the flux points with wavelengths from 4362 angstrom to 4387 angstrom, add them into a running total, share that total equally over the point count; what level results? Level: 1.36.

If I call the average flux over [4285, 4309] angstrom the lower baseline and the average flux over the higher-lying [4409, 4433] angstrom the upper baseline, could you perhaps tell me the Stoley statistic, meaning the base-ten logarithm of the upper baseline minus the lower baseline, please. -0.4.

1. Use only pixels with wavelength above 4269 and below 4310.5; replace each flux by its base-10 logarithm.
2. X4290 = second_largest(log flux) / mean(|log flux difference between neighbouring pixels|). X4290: 2.4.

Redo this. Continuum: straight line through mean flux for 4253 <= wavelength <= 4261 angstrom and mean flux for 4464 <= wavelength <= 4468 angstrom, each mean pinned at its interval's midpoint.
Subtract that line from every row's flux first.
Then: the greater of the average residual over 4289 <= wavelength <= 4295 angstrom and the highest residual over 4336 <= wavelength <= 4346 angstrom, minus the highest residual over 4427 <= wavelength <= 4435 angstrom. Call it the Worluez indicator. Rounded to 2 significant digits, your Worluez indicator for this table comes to 0.14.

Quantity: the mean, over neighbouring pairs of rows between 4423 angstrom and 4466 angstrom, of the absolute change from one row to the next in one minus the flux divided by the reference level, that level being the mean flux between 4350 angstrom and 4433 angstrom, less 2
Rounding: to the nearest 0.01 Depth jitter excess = -1.91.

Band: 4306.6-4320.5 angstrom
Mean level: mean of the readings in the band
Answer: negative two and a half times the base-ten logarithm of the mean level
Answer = -0.16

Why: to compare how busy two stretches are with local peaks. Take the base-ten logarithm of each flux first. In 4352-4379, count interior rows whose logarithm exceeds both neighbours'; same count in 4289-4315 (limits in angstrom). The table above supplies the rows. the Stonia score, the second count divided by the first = 1.00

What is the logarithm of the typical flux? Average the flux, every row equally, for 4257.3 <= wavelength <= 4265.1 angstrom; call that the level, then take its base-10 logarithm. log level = 0.107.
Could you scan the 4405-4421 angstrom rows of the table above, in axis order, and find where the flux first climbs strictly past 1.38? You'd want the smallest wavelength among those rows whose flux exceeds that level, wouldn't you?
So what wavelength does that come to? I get 4405.87 angstrom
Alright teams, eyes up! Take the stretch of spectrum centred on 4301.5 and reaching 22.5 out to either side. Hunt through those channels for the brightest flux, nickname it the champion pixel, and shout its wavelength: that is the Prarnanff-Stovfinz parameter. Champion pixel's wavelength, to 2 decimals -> 4317.50 angstrom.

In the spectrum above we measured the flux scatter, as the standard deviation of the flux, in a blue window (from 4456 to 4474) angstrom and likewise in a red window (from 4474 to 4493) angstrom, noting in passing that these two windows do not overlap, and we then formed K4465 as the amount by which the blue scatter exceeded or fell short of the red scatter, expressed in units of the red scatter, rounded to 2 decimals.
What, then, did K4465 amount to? 0.44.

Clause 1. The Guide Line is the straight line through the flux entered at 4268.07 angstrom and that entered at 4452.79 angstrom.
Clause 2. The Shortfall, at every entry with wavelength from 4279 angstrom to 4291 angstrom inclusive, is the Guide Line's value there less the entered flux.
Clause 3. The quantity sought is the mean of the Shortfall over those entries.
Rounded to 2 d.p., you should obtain 0.07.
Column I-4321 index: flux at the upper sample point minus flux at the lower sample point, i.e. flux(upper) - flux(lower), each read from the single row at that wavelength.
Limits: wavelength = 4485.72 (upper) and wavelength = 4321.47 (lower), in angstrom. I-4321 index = 0.44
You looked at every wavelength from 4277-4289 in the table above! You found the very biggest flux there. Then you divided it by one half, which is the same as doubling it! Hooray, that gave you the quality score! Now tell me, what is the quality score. 2.6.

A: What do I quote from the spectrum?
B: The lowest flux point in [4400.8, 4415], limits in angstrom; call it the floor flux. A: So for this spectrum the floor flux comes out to 1.208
